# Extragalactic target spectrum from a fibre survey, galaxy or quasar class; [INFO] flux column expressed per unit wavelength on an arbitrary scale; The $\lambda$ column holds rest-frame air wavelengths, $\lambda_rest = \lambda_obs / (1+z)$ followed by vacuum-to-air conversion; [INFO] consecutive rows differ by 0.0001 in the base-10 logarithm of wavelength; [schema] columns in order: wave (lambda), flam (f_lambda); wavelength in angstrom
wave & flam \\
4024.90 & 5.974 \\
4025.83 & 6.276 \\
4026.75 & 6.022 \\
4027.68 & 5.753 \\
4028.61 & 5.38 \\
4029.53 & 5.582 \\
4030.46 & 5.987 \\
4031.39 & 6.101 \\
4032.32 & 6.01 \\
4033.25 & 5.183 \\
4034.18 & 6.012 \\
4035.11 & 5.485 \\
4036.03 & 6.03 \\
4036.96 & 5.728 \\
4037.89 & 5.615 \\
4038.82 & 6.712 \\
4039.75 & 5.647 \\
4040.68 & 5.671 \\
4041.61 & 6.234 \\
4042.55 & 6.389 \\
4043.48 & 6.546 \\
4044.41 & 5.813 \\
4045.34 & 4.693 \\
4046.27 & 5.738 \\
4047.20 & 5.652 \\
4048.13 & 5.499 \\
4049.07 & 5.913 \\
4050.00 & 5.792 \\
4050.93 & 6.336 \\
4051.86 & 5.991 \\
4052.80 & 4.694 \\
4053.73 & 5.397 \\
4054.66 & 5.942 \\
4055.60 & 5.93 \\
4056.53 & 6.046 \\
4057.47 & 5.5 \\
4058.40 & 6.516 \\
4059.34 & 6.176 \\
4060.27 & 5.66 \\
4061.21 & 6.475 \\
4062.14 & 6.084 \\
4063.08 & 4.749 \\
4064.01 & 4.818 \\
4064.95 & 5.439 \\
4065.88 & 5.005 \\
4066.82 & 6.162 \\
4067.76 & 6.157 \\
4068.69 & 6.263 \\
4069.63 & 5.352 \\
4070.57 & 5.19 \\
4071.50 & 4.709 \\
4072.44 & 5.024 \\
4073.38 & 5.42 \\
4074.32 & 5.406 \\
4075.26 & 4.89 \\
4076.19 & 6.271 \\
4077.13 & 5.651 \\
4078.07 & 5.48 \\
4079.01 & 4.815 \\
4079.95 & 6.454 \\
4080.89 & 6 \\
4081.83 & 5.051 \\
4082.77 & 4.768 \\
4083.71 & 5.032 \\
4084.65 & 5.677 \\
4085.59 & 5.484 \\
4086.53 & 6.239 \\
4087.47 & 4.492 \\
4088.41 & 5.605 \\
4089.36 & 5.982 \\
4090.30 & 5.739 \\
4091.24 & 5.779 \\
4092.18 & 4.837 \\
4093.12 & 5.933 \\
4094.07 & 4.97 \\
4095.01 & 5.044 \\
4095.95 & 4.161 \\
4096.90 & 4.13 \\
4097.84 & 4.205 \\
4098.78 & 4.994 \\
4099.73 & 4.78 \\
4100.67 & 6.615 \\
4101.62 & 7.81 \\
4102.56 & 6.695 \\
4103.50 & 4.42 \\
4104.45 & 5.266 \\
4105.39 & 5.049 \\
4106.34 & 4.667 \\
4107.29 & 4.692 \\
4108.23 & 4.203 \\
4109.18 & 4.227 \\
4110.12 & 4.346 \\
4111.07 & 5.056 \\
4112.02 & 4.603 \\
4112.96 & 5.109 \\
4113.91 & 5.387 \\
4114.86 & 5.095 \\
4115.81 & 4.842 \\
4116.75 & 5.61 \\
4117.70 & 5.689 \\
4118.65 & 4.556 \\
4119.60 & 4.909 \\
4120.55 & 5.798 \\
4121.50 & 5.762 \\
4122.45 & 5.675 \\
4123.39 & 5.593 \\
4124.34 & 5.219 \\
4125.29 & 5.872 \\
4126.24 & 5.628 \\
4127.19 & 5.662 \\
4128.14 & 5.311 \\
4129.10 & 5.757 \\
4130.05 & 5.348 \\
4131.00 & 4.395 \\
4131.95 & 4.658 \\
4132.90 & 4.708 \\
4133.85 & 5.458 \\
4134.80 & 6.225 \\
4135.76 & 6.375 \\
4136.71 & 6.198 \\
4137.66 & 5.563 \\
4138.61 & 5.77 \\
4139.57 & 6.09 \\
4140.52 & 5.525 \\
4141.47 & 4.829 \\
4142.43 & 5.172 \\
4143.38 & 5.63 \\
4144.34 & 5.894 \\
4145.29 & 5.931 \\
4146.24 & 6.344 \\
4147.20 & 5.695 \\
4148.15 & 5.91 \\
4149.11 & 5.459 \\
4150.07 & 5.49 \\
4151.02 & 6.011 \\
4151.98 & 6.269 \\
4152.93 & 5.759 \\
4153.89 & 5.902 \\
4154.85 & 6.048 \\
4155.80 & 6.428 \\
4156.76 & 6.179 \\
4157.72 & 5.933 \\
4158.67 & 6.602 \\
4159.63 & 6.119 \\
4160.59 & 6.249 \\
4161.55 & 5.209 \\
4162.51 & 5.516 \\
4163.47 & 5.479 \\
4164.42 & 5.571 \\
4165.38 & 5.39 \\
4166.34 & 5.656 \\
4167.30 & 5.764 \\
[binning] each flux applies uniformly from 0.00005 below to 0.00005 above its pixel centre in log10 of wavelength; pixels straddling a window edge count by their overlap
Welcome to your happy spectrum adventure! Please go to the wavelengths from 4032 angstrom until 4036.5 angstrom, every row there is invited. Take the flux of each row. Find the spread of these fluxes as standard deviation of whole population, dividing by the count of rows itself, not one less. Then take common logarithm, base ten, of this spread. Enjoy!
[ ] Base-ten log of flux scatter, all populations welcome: -0.46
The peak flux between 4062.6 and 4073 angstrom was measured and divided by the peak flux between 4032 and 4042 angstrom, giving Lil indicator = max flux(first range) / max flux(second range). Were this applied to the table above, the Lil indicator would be 0.93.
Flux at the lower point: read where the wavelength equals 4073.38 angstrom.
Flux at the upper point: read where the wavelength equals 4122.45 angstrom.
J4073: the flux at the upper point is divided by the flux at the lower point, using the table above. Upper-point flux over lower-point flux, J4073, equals 1.05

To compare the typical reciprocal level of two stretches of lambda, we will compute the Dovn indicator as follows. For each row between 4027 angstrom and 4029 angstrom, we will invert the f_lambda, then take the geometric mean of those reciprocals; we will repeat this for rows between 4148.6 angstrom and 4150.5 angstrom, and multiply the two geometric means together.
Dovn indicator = 0.0328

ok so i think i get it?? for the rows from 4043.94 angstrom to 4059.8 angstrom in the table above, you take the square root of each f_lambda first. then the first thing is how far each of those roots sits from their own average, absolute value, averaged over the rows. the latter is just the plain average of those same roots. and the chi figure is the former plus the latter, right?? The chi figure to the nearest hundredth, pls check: 2.47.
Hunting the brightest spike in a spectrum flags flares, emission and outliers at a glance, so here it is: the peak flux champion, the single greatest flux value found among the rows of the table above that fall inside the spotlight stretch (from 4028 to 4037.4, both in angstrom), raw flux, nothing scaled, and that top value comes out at 6.101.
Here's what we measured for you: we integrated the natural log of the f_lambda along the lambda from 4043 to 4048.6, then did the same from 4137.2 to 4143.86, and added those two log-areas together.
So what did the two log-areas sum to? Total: 21.0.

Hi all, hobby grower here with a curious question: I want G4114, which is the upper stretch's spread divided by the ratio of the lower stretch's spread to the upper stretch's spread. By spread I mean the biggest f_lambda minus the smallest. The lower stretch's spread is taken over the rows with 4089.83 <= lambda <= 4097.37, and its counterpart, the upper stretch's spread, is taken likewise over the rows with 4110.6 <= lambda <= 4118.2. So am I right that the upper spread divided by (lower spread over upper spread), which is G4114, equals 0.7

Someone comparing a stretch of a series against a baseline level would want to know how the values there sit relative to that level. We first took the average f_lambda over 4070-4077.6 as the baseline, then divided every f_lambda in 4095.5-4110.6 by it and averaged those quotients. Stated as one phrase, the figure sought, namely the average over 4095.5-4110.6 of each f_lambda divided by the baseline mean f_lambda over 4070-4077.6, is 0.94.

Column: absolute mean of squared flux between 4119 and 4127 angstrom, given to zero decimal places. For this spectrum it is 31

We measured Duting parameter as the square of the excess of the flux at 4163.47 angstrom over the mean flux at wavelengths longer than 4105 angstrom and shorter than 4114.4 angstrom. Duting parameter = 0.56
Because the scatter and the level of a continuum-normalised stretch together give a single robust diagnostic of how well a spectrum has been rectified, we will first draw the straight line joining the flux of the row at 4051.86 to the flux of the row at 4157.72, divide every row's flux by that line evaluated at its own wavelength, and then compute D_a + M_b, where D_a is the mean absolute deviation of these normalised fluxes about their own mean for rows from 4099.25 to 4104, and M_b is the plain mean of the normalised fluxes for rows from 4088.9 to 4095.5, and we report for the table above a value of 1.11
